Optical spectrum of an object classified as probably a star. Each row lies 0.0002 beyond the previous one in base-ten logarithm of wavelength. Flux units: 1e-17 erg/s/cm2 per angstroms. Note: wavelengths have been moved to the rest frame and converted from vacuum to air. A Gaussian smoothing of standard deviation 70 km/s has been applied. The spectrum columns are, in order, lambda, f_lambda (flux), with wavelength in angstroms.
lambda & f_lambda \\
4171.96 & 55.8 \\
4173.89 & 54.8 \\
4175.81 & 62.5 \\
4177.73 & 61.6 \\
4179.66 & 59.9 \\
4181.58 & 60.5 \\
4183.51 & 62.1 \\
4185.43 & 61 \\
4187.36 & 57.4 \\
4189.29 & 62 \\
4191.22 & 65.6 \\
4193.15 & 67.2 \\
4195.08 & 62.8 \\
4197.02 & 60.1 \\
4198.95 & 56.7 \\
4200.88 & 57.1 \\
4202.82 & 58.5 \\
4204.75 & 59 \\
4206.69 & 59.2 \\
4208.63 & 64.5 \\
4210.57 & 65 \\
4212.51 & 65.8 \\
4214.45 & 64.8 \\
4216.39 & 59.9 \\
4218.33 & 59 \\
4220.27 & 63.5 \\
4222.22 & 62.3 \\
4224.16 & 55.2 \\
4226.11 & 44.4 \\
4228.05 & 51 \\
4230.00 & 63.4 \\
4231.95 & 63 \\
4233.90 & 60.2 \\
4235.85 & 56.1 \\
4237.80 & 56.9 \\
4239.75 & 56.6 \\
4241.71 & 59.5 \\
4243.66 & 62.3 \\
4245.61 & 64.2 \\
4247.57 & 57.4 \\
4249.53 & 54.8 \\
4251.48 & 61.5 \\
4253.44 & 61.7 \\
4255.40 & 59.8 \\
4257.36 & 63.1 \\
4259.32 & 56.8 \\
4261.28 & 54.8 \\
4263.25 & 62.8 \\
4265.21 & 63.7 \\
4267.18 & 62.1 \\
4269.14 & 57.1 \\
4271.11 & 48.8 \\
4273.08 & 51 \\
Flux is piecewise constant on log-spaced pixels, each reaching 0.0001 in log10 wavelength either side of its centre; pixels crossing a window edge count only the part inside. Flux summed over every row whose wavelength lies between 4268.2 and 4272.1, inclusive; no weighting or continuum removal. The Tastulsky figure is 106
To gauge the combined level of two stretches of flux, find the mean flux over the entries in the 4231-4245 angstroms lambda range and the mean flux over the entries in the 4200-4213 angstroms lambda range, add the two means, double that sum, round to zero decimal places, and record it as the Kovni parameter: 241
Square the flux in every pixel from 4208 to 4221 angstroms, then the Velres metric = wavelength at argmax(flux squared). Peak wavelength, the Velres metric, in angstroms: 4212.51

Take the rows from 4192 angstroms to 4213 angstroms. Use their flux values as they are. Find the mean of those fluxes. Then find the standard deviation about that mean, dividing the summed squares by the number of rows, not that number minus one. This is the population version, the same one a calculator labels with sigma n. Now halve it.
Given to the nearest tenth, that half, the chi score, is 1.8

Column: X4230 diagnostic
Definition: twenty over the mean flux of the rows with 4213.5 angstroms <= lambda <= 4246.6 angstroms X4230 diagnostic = 0.339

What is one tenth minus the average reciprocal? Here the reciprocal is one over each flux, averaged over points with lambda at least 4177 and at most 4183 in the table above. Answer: 0.0835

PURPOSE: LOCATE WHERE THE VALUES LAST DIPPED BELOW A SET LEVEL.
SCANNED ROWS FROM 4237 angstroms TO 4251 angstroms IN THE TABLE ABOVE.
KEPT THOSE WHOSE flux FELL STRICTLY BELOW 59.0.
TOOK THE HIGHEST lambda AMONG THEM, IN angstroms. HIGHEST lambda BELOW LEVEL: 4249.53 angstroms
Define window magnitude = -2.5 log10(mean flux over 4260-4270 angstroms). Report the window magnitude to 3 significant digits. -4.45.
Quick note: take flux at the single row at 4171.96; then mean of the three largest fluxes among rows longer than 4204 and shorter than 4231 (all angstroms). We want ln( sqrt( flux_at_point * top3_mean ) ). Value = 4.10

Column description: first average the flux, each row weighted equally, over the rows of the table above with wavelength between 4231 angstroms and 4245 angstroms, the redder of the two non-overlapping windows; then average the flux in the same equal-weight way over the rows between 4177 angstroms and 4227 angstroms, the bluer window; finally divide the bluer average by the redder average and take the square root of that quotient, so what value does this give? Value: 1.01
